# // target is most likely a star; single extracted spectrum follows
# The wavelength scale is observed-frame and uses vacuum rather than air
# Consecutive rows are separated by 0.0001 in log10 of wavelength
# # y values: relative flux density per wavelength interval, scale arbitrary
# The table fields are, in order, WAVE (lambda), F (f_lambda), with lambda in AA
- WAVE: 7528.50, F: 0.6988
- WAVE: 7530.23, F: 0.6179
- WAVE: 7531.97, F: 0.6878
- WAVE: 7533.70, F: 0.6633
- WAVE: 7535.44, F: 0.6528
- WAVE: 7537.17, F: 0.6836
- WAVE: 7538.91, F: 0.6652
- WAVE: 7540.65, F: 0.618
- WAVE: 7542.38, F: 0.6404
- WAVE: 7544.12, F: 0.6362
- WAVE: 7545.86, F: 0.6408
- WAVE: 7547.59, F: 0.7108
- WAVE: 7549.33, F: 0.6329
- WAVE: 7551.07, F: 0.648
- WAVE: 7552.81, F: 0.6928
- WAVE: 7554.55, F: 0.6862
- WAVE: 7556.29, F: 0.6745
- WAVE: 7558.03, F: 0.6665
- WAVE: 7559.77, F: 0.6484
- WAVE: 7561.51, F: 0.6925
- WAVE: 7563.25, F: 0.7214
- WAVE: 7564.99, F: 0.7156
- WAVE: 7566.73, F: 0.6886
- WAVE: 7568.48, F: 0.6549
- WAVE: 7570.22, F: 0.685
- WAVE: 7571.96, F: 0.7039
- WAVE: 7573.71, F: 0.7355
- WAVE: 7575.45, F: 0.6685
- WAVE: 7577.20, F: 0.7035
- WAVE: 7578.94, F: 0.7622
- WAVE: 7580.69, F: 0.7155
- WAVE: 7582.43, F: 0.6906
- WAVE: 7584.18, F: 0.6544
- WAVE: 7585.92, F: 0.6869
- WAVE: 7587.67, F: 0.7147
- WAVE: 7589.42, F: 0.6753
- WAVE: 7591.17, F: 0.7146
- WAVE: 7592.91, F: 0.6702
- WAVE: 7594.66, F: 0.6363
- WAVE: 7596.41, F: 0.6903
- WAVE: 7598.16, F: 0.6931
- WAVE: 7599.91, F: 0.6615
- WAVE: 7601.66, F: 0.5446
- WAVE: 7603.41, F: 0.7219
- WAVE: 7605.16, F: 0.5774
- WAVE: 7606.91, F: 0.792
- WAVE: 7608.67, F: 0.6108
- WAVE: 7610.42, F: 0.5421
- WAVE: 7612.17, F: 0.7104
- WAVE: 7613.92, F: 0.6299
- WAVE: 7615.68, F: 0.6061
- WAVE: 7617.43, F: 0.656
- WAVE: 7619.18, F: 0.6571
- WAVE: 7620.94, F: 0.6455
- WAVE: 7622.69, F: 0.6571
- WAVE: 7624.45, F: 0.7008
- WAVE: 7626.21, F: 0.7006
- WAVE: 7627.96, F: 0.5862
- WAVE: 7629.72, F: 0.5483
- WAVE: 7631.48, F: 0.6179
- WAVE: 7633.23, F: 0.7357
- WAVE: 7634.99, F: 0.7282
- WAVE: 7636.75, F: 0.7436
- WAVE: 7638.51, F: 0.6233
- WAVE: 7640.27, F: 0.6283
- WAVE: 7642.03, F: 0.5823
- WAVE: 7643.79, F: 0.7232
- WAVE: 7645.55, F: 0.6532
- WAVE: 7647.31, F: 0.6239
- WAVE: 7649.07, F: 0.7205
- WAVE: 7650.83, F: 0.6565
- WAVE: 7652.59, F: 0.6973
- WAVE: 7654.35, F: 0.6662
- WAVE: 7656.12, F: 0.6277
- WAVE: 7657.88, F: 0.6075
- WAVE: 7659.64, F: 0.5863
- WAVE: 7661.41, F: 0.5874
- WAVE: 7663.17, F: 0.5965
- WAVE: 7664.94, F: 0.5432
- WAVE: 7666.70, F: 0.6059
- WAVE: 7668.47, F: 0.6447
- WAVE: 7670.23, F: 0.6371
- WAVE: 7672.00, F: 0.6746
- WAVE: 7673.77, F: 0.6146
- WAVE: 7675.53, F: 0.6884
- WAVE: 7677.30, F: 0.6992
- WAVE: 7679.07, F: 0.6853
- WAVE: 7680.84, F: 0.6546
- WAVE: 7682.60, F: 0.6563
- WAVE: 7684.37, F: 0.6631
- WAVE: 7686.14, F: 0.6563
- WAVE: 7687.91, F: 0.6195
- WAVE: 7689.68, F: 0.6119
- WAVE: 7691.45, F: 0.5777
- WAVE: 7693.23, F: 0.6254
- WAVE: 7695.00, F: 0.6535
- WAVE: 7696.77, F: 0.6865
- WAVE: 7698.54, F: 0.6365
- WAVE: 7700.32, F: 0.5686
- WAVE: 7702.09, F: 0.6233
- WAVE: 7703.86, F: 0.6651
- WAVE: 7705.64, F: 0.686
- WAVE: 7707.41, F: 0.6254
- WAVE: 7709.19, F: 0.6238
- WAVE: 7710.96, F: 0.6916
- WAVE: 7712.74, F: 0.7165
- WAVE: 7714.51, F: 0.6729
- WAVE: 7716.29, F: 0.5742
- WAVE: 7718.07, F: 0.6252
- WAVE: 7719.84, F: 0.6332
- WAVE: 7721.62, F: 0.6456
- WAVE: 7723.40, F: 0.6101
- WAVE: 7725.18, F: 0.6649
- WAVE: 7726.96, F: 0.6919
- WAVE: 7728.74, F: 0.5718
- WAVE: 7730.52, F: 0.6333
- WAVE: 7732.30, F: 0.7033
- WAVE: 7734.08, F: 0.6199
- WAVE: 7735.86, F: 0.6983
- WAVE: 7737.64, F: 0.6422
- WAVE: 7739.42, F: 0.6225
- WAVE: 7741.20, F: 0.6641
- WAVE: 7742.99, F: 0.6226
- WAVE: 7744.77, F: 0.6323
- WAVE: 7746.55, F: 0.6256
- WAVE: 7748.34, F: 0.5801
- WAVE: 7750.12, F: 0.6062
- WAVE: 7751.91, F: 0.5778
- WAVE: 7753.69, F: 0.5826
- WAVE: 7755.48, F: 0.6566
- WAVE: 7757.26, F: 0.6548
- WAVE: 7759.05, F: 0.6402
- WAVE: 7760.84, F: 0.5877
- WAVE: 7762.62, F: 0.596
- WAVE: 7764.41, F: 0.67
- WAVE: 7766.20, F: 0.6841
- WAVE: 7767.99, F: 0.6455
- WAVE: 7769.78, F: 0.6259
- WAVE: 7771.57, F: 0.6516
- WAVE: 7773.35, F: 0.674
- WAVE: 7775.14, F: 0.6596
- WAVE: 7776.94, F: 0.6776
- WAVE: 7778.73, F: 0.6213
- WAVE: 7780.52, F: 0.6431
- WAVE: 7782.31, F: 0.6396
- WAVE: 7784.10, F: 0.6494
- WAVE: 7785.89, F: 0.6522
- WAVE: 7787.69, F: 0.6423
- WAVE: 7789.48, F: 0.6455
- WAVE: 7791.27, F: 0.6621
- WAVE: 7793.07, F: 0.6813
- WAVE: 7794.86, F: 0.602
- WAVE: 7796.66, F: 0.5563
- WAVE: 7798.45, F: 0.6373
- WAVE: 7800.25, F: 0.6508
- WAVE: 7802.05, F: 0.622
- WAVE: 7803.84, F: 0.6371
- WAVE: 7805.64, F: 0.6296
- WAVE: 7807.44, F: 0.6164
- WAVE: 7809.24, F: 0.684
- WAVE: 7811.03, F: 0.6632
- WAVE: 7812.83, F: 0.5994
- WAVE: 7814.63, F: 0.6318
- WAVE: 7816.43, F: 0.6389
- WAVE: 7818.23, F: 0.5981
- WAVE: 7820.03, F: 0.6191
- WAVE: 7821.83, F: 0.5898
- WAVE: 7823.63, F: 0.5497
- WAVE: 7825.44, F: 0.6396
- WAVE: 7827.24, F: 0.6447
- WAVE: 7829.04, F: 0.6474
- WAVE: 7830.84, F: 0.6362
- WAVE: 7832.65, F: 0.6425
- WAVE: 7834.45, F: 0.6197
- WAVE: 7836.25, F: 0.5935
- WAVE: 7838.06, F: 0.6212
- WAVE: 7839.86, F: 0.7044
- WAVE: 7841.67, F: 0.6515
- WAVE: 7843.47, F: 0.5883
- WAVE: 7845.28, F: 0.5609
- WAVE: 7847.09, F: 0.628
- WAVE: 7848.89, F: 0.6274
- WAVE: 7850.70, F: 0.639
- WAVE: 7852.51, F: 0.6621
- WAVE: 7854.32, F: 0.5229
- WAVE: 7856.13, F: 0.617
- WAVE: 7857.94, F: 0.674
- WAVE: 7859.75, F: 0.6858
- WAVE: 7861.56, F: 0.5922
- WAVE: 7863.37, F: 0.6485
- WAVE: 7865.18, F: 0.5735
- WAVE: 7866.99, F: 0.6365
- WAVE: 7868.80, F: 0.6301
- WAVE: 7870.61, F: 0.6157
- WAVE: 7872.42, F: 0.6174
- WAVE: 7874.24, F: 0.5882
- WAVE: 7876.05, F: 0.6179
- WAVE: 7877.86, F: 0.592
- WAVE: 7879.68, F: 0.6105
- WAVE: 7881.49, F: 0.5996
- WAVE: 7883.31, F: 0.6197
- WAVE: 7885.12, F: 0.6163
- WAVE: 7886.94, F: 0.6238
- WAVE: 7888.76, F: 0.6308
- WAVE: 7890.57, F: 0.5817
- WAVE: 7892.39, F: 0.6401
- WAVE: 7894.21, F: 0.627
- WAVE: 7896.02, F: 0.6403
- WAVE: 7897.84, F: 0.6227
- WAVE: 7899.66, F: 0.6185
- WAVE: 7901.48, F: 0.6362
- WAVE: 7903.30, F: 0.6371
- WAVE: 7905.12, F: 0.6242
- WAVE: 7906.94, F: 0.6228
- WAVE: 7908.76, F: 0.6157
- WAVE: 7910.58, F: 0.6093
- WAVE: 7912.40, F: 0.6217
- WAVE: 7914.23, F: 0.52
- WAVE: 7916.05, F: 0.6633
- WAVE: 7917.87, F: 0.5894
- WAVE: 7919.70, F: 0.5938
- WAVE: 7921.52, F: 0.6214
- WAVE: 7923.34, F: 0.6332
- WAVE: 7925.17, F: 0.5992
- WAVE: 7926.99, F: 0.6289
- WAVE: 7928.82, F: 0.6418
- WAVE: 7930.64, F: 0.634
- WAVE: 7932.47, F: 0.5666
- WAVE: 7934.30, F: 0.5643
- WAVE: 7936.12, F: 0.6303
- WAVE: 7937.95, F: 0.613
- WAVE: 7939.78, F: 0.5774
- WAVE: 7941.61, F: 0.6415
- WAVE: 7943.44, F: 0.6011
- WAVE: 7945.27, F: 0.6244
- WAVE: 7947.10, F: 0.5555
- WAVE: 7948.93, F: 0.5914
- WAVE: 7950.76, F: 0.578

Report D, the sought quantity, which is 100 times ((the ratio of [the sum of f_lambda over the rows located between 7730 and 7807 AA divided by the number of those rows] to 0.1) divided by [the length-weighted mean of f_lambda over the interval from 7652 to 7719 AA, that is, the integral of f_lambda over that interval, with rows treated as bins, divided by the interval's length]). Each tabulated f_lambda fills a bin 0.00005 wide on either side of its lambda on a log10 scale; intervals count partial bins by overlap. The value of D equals 998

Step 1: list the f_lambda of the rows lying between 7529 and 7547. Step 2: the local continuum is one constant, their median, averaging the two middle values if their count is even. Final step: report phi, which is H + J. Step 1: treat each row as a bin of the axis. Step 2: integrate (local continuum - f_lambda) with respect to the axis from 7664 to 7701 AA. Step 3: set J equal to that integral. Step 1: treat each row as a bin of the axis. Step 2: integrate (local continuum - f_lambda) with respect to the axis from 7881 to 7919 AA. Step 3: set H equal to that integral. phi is 1.4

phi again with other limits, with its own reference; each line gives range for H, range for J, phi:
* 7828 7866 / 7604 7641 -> 0.6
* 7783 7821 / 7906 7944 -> 1.9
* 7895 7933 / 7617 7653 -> 0.6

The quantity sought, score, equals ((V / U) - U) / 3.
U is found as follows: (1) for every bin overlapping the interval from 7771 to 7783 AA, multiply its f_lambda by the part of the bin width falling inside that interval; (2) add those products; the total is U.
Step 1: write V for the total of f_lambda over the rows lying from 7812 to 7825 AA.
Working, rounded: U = 7.83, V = 4.23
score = -2.43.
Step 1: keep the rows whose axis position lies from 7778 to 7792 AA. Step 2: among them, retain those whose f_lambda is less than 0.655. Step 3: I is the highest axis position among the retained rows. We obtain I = 7789.48 AA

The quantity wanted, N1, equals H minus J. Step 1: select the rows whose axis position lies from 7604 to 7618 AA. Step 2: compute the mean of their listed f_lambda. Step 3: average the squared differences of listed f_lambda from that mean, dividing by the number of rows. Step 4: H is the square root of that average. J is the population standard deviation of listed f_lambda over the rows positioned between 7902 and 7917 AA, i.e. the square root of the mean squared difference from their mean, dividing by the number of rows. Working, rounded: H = 0.074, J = 0.039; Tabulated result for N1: 0.035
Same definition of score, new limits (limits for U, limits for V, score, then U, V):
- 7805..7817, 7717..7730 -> -2.36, 7.65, 4.44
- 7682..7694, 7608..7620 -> -2.32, 7.55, 4.41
